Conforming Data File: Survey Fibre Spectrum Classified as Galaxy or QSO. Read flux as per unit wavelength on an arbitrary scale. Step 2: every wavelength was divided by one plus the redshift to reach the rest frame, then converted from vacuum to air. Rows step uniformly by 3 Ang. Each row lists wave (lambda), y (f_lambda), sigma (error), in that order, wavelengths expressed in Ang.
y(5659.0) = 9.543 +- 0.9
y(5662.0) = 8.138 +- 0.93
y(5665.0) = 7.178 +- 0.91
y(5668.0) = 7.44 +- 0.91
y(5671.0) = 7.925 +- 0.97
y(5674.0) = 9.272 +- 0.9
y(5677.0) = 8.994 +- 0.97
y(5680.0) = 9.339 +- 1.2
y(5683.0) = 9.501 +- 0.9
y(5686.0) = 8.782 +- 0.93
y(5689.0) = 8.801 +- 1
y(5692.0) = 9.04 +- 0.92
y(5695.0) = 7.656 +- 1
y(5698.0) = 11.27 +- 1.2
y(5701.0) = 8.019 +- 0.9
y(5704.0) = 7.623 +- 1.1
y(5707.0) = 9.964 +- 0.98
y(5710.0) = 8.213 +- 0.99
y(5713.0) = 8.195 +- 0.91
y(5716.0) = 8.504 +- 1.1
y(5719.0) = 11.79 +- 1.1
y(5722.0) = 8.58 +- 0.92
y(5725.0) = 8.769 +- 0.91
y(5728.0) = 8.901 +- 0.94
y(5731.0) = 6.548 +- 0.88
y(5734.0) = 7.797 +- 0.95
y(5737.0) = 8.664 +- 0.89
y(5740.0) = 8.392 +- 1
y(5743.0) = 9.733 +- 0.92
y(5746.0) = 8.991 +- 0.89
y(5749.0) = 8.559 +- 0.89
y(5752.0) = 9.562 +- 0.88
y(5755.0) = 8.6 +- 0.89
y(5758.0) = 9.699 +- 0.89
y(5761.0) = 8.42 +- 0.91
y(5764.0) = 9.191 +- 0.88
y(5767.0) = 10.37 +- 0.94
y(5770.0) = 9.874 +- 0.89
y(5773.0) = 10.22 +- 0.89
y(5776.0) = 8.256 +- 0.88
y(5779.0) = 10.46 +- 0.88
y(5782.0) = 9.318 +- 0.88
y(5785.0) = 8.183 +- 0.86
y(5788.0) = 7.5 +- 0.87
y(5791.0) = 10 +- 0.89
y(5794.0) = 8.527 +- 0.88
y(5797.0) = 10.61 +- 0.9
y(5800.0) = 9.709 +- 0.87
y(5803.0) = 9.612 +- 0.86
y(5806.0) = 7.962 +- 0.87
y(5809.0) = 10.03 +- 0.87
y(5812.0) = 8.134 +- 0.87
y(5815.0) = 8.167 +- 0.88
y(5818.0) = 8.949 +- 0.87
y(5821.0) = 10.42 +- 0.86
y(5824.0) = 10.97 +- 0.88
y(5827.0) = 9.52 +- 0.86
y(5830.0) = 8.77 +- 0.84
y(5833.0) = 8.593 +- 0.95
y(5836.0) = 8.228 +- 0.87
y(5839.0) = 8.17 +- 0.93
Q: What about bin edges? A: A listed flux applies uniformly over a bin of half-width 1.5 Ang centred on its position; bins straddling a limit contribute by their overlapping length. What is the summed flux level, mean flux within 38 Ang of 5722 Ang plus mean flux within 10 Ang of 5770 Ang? 18.4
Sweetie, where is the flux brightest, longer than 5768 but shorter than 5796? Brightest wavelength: 5779.0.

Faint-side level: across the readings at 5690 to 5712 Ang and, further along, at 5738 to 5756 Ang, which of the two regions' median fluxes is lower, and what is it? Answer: 8.21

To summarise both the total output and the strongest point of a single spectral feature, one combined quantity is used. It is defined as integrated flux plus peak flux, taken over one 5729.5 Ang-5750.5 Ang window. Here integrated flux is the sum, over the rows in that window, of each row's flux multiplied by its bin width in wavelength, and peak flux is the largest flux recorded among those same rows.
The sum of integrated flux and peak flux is 186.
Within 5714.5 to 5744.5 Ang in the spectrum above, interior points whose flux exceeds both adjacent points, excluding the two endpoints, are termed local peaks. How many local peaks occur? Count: 3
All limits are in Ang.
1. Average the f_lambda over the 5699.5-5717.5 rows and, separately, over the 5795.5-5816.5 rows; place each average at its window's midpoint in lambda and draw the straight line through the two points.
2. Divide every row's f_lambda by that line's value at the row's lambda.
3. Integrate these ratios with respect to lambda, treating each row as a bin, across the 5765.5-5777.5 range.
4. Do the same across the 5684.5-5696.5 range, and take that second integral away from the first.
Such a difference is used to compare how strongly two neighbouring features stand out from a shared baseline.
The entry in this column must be 0.6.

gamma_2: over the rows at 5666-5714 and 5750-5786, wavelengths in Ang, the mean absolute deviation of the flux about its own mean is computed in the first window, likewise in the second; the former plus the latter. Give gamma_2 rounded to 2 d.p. 1.46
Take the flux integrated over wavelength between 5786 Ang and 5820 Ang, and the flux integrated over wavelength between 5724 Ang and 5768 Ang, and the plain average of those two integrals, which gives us 347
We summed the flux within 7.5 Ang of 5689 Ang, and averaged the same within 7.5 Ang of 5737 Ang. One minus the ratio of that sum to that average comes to -4.3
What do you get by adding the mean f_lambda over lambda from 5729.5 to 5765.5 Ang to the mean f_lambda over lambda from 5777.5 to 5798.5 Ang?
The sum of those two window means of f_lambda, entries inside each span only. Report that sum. 17.9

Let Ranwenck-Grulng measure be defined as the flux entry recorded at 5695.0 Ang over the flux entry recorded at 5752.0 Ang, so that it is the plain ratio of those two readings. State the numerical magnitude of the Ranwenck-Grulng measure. 0.80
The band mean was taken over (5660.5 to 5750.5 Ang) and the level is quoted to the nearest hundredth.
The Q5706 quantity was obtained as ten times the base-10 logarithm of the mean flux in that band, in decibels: 9.39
